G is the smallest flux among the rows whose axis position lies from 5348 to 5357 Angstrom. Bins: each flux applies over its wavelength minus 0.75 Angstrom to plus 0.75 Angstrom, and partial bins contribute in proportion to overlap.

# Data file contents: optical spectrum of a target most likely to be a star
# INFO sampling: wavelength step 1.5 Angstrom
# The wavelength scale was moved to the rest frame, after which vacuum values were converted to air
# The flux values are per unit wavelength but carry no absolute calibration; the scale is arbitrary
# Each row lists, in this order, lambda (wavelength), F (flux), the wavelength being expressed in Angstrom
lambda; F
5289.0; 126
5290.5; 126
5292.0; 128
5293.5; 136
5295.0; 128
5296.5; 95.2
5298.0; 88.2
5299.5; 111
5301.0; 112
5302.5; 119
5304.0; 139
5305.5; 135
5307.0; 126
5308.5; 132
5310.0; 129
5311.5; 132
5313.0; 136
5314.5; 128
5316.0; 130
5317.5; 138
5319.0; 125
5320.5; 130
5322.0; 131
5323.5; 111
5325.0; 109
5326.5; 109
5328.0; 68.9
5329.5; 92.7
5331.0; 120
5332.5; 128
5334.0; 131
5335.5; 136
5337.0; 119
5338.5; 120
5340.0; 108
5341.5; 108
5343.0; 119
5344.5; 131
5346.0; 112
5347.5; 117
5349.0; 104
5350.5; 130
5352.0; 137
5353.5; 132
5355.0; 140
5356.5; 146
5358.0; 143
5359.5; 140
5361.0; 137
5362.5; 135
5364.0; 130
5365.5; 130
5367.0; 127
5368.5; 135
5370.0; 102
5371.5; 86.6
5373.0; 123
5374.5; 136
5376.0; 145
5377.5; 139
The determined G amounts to 104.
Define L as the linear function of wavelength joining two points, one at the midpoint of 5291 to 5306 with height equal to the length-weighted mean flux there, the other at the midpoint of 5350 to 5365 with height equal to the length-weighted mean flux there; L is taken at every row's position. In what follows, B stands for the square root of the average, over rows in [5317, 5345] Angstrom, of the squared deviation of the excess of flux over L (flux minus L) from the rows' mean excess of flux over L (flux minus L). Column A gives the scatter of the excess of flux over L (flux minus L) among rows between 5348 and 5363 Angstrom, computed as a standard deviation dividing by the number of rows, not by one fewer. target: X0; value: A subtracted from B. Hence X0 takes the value 6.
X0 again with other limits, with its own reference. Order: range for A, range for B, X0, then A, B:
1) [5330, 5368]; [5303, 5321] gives -5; 10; 5.1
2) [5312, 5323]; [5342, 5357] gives 7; 4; 11.8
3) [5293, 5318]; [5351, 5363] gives -9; 13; 4.3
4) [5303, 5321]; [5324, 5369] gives 9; 5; 14.2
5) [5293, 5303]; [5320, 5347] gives 0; 16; 15.7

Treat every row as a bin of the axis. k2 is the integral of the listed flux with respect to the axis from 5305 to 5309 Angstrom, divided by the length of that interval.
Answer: 131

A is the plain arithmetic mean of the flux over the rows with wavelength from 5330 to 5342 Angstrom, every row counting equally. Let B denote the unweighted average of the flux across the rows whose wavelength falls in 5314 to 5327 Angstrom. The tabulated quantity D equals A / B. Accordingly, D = 0.98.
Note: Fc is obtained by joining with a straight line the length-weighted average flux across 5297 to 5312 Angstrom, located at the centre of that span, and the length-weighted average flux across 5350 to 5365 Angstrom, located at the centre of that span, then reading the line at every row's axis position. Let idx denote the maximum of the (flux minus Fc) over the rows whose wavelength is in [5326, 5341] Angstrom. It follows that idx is 5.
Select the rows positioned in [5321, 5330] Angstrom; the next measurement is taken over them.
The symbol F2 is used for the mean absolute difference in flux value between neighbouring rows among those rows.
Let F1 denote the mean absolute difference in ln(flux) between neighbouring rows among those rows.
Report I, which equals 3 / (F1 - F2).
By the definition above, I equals -0.18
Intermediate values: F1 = 0.19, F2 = 17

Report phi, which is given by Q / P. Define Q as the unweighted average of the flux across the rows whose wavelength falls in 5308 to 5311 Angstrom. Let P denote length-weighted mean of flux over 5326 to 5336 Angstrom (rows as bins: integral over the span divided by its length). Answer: 1.17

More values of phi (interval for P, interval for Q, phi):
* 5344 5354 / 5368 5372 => 0.88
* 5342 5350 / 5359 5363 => 1.18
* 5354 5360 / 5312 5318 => 0.94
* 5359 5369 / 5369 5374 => 0.78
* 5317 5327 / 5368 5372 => 0.89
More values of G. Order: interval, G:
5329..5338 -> 92.7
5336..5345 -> 108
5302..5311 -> 119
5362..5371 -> 102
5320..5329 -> 68.9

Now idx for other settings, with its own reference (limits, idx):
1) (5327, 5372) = 9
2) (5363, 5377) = 3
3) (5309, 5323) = 13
